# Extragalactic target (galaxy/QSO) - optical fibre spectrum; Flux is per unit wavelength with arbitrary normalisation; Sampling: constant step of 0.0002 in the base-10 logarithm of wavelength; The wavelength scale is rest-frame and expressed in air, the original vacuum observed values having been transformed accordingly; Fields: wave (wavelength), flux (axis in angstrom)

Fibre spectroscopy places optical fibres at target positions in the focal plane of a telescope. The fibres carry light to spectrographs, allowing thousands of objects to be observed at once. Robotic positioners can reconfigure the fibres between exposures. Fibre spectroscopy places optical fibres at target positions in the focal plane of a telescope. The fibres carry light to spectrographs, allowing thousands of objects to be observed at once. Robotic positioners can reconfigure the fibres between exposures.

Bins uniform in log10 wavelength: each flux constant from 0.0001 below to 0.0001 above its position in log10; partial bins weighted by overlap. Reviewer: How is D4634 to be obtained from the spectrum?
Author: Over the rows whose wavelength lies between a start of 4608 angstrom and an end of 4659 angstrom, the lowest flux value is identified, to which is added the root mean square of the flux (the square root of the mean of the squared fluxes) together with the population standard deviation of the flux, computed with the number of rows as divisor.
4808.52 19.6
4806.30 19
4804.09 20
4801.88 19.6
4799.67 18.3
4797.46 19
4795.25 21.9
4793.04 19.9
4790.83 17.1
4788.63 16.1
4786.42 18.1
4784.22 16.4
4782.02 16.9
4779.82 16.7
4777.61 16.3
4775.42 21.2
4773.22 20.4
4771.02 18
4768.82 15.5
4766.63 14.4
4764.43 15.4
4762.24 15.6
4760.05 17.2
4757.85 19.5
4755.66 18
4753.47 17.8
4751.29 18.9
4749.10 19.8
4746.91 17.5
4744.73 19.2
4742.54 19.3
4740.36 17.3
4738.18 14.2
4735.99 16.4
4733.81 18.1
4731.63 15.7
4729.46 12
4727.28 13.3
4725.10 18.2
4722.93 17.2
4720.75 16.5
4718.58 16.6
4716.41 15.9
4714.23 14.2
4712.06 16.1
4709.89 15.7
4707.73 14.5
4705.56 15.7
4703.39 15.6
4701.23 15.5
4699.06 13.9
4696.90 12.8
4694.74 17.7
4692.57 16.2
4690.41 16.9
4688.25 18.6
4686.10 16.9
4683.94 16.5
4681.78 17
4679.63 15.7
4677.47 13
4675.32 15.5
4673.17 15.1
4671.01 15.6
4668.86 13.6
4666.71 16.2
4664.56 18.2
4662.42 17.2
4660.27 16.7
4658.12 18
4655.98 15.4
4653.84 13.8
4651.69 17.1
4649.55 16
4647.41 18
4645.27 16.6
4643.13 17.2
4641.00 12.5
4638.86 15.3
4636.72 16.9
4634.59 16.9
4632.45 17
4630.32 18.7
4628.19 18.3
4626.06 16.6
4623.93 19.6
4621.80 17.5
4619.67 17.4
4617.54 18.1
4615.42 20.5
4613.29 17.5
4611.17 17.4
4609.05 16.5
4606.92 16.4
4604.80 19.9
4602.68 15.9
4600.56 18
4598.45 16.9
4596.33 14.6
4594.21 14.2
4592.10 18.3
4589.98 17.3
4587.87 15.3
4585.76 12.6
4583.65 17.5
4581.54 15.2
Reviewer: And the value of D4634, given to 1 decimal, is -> 31.3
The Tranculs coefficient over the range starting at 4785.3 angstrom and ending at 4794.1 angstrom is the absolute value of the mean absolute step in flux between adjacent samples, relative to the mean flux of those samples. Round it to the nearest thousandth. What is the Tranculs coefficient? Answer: 0.109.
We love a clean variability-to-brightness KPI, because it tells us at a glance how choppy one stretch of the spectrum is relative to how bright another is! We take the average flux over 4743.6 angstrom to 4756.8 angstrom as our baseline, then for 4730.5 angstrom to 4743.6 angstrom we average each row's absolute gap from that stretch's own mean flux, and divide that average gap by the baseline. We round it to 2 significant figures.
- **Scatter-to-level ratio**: 0.076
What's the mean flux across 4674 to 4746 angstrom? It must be 16.0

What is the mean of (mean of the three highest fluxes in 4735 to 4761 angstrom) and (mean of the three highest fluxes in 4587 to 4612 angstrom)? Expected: 19.1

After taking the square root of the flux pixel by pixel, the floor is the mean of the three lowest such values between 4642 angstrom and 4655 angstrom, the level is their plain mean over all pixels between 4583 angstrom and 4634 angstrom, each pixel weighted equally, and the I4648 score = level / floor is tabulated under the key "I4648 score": 1.05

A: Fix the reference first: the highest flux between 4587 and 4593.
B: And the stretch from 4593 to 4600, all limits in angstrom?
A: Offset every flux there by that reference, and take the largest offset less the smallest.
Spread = 2.7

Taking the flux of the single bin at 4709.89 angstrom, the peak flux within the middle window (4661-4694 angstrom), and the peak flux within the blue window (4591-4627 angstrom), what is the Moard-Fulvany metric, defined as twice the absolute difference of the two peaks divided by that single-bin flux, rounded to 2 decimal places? 0.24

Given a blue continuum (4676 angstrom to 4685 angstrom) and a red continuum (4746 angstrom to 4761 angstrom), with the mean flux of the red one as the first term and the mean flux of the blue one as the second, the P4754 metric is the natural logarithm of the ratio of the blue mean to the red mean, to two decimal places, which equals -0.17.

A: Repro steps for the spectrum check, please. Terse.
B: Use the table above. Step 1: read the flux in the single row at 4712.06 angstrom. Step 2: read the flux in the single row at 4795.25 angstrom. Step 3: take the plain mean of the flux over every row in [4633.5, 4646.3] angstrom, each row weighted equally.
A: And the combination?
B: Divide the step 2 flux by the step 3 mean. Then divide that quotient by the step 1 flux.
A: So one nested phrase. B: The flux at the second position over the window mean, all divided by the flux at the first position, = 0.086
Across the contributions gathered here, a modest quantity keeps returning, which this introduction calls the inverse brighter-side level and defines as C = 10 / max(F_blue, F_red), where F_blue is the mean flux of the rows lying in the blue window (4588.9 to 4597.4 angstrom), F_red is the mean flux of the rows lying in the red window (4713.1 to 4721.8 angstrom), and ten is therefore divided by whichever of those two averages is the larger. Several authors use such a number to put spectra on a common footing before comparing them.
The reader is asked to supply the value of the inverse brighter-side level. 0.621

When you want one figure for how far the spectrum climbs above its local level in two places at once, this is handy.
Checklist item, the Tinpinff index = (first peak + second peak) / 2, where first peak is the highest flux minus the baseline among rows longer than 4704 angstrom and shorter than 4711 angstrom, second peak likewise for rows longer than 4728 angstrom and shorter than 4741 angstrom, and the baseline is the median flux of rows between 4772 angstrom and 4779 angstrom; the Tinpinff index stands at -3.5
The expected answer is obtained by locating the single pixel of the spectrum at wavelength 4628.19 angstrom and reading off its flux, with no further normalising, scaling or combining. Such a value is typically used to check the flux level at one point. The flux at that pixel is 18.3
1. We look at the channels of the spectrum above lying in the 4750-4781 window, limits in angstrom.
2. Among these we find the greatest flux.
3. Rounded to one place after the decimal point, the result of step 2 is 21.2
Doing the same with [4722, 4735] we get 18.2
